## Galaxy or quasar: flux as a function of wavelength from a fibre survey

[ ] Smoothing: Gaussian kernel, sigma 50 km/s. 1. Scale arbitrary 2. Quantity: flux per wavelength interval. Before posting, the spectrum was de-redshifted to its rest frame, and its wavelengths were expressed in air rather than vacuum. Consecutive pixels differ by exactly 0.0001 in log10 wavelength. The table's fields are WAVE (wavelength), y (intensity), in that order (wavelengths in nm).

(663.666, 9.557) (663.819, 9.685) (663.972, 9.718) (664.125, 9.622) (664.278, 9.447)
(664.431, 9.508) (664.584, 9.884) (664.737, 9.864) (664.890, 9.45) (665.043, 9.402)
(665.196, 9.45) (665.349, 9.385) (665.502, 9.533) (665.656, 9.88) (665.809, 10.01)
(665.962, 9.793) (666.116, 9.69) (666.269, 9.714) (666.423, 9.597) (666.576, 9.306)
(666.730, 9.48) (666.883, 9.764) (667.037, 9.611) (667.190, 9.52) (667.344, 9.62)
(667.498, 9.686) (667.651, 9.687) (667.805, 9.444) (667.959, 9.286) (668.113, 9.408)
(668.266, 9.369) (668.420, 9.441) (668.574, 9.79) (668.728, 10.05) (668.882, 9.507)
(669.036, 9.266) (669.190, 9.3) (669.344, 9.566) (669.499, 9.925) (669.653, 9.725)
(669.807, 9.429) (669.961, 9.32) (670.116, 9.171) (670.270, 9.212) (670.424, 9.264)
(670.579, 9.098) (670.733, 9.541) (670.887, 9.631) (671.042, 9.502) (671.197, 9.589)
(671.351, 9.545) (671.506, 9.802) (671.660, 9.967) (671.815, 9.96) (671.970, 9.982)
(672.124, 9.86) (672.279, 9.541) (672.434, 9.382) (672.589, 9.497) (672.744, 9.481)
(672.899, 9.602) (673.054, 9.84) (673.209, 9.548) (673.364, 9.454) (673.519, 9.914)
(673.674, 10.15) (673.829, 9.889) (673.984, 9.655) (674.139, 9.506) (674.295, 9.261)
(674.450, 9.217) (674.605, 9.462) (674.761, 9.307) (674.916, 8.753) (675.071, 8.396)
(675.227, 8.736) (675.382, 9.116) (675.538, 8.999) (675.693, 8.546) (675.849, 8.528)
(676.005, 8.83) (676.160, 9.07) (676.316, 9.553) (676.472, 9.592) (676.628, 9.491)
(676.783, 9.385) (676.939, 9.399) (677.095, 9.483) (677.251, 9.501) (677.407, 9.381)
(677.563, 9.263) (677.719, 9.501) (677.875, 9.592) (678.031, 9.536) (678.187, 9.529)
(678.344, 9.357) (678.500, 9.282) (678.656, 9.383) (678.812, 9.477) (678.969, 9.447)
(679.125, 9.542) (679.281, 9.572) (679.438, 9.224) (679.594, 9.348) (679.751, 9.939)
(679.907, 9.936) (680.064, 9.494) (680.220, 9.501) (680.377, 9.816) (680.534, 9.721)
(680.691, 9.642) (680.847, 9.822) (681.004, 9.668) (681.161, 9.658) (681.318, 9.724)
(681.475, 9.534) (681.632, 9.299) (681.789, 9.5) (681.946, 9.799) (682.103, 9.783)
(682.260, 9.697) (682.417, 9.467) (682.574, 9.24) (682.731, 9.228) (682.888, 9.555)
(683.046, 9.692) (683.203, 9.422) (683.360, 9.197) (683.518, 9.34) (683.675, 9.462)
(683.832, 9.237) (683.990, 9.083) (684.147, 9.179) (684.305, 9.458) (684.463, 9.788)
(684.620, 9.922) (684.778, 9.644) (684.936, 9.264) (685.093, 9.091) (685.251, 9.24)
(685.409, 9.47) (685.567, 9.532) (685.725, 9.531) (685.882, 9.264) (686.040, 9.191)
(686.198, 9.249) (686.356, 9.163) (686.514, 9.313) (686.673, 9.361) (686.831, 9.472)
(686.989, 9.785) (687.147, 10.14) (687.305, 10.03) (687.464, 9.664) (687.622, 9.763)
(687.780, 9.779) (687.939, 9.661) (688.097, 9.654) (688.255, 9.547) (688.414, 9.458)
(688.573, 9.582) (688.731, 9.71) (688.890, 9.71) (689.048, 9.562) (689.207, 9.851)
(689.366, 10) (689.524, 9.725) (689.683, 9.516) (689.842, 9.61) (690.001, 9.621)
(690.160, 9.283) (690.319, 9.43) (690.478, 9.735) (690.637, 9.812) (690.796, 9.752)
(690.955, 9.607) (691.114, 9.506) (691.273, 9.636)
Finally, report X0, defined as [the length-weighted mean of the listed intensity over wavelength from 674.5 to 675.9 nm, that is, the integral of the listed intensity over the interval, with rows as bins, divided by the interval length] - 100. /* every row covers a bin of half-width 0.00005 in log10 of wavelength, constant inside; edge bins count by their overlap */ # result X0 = -91.1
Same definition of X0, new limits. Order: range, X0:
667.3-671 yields -90.5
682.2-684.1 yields -90.6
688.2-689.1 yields -90.4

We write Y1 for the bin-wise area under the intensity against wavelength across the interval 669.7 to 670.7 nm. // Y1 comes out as 9.3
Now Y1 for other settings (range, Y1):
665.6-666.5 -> 8.8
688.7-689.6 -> 8.8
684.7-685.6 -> 8.4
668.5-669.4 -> 8.6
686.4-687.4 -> 9.7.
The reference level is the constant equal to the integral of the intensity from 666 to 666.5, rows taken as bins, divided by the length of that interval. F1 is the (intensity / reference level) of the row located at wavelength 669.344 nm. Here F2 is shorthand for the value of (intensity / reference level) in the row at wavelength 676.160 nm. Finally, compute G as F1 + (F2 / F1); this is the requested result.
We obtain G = 1.94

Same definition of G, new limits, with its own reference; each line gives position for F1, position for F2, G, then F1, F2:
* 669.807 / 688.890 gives 2.00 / 0.975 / 1.00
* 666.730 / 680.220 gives 1.98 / 0.980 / 0.98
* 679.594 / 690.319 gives 1.98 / 0.967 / 0.98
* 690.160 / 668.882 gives 1.98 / 0.960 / 0.98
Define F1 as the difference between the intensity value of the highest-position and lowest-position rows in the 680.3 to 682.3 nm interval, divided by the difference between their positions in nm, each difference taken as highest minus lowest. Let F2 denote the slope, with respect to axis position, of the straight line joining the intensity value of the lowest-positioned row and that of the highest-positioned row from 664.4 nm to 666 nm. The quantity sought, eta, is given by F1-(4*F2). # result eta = -0.8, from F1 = -0.063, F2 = 0.19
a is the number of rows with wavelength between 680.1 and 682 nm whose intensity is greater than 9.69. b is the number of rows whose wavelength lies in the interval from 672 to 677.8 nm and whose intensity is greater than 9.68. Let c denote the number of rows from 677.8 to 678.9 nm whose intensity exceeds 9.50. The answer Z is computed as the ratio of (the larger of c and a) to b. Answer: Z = 1.0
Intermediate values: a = 5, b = 5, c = 3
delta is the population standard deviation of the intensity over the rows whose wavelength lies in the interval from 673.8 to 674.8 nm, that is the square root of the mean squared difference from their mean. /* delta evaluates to 0.22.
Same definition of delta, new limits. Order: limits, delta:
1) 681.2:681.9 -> 0.15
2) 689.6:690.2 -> 0.14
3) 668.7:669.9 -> 0.27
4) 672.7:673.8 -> 0.24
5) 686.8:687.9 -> 0.21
